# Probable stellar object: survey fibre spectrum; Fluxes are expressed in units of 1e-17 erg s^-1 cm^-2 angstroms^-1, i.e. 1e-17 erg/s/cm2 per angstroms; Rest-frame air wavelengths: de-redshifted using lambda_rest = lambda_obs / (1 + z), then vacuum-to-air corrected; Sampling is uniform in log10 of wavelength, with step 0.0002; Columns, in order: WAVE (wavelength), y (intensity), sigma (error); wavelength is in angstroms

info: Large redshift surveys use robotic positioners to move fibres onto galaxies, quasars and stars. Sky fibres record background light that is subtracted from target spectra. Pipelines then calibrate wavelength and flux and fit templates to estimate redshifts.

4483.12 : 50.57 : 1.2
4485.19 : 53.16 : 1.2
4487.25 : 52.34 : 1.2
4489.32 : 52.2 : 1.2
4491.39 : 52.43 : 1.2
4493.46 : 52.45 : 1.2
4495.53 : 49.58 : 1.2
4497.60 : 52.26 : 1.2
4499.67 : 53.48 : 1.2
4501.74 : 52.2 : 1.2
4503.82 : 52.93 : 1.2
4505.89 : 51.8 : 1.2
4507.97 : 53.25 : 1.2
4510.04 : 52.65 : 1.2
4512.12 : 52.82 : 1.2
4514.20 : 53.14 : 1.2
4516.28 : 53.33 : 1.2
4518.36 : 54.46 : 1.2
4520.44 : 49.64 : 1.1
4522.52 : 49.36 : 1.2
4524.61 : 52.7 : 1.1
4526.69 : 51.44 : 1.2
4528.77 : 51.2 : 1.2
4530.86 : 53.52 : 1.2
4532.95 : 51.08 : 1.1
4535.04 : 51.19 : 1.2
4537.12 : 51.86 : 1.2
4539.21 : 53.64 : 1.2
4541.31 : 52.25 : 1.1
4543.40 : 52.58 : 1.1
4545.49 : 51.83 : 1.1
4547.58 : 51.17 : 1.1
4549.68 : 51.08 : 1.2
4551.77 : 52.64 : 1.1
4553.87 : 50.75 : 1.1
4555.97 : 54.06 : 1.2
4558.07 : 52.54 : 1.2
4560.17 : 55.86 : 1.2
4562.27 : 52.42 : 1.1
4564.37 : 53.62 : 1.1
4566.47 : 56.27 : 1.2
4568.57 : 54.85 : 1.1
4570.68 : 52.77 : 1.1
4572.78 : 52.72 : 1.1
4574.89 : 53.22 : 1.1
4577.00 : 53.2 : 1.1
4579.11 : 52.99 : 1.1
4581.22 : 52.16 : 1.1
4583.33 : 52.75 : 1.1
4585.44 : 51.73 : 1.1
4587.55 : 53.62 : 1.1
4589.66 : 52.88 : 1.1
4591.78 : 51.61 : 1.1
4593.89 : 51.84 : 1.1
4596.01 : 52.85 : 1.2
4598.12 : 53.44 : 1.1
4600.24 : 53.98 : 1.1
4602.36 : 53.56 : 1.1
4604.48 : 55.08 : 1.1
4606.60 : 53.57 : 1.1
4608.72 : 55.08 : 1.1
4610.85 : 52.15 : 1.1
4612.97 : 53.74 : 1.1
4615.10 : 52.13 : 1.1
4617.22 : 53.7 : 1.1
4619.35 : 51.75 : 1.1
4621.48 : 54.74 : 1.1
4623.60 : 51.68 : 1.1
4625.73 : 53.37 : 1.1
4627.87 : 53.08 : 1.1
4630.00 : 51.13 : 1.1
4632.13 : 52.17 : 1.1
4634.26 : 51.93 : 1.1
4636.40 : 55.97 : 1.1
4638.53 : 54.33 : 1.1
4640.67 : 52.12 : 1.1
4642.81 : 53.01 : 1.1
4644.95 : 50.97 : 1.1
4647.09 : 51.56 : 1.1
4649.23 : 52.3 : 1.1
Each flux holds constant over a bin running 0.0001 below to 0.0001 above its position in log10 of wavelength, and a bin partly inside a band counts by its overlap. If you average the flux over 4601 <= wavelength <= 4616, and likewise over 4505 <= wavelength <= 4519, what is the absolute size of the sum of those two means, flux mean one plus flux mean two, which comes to 107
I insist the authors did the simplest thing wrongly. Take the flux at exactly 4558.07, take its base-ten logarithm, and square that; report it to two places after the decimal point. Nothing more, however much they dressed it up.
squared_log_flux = 2.96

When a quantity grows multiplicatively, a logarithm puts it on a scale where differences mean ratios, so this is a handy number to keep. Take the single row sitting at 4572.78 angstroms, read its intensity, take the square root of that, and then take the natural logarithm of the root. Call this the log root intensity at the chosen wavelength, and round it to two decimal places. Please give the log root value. 1.98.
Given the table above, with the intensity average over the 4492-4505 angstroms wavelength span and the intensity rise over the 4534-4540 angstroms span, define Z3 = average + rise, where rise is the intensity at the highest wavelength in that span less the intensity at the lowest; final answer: 54.6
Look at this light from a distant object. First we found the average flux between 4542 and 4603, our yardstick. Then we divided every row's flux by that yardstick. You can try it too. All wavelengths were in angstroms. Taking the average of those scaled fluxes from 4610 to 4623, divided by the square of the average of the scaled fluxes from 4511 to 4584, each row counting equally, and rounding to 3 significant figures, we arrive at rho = 1.01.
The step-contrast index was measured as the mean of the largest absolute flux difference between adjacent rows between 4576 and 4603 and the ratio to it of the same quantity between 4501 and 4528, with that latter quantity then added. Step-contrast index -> 7.0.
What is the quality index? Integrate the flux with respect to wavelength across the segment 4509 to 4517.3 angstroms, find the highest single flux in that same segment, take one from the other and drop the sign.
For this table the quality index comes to 387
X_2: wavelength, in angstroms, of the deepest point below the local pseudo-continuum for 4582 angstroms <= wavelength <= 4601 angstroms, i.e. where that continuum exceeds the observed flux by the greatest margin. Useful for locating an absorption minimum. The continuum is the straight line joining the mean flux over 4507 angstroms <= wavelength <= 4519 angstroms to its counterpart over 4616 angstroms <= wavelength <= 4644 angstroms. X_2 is 4591.78 angstroms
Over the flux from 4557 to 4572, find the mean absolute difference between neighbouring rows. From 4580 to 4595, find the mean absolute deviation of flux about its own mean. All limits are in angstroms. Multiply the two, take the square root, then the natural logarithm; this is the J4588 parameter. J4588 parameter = 0.18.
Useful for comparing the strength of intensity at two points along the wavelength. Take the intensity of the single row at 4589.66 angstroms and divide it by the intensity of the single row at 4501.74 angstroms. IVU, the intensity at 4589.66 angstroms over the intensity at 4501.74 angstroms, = 1.013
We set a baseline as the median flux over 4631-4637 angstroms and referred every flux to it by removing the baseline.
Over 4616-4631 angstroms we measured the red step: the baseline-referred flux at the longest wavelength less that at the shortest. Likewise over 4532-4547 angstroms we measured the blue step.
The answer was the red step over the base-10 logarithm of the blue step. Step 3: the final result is 21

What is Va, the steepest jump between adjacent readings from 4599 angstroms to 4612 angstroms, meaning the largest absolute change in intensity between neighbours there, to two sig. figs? 2.9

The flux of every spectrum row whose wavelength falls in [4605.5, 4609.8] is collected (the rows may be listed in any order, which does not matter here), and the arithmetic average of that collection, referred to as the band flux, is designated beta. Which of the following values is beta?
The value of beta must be 54.3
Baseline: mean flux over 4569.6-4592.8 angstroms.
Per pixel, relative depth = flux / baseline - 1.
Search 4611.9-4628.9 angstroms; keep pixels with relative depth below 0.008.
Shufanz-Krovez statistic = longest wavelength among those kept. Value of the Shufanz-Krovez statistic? 4627.87 angstroms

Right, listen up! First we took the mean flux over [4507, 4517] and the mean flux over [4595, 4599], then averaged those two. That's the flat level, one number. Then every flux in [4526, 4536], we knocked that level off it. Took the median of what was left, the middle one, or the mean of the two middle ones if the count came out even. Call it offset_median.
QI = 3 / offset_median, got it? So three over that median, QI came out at -1.6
